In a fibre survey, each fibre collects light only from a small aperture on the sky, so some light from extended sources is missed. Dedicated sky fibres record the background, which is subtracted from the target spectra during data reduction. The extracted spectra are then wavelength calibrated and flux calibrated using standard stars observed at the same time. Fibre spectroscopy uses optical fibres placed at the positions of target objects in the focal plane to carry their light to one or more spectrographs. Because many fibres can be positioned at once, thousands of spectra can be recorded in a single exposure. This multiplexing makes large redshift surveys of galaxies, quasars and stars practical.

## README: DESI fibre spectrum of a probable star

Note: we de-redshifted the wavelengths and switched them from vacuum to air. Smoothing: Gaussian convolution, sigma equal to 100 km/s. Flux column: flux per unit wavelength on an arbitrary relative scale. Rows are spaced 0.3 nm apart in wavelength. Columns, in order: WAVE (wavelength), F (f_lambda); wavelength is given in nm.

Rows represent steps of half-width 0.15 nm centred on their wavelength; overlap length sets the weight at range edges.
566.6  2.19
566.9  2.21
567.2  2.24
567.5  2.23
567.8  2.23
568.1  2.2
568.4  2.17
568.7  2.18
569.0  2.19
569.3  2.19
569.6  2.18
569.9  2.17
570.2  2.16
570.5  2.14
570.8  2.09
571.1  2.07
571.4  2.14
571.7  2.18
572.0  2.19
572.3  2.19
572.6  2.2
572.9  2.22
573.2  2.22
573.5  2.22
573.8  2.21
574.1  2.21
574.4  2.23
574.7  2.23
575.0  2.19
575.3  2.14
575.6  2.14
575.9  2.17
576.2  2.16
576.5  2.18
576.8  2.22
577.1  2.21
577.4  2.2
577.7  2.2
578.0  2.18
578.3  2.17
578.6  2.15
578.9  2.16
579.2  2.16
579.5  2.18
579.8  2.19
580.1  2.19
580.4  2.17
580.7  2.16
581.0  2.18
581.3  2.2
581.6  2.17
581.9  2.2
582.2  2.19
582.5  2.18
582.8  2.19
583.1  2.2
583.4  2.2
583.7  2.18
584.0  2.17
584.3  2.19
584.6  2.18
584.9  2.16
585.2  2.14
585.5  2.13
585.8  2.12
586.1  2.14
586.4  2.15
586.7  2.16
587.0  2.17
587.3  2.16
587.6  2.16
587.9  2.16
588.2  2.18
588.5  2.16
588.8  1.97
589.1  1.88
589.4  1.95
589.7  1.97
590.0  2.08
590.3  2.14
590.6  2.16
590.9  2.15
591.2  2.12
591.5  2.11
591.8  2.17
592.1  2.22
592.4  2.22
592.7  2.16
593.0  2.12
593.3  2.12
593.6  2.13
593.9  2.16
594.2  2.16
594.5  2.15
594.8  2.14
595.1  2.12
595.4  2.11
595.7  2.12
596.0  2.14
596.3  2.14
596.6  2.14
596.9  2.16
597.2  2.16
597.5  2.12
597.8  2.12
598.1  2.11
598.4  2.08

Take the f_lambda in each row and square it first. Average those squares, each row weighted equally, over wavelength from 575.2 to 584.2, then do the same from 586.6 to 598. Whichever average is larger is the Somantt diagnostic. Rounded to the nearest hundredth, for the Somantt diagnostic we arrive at 4.75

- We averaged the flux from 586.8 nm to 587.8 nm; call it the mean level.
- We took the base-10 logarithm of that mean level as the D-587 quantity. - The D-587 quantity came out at 0.3351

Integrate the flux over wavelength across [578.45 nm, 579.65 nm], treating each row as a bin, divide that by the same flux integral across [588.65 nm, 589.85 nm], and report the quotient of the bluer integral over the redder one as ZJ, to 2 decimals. 1.11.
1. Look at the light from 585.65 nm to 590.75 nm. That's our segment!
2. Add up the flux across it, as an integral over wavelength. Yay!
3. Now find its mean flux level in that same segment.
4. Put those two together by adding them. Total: 12.8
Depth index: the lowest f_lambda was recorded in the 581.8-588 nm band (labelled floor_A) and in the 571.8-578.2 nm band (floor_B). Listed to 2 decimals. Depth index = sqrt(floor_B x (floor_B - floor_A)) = 0.21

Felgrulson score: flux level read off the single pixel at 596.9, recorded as 2.16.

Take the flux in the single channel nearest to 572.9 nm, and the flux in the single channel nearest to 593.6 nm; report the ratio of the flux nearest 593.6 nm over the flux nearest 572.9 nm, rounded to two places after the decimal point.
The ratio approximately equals 0.96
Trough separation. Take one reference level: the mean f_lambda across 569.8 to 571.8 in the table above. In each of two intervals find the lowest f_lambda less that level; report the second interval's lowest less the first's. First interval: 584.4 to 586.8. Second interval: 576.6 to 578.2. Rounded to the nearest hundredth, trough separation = 0.06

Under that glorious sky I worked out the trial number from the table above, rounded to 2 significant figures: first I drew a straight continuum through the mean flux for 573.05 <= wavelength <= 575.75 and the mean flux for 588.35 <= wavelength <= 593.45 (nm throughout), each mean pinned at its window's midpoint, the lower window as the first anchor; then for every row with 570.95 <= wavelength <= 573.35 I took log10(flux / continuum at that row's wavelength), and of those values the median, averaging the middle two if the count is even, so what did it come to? -0.0044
